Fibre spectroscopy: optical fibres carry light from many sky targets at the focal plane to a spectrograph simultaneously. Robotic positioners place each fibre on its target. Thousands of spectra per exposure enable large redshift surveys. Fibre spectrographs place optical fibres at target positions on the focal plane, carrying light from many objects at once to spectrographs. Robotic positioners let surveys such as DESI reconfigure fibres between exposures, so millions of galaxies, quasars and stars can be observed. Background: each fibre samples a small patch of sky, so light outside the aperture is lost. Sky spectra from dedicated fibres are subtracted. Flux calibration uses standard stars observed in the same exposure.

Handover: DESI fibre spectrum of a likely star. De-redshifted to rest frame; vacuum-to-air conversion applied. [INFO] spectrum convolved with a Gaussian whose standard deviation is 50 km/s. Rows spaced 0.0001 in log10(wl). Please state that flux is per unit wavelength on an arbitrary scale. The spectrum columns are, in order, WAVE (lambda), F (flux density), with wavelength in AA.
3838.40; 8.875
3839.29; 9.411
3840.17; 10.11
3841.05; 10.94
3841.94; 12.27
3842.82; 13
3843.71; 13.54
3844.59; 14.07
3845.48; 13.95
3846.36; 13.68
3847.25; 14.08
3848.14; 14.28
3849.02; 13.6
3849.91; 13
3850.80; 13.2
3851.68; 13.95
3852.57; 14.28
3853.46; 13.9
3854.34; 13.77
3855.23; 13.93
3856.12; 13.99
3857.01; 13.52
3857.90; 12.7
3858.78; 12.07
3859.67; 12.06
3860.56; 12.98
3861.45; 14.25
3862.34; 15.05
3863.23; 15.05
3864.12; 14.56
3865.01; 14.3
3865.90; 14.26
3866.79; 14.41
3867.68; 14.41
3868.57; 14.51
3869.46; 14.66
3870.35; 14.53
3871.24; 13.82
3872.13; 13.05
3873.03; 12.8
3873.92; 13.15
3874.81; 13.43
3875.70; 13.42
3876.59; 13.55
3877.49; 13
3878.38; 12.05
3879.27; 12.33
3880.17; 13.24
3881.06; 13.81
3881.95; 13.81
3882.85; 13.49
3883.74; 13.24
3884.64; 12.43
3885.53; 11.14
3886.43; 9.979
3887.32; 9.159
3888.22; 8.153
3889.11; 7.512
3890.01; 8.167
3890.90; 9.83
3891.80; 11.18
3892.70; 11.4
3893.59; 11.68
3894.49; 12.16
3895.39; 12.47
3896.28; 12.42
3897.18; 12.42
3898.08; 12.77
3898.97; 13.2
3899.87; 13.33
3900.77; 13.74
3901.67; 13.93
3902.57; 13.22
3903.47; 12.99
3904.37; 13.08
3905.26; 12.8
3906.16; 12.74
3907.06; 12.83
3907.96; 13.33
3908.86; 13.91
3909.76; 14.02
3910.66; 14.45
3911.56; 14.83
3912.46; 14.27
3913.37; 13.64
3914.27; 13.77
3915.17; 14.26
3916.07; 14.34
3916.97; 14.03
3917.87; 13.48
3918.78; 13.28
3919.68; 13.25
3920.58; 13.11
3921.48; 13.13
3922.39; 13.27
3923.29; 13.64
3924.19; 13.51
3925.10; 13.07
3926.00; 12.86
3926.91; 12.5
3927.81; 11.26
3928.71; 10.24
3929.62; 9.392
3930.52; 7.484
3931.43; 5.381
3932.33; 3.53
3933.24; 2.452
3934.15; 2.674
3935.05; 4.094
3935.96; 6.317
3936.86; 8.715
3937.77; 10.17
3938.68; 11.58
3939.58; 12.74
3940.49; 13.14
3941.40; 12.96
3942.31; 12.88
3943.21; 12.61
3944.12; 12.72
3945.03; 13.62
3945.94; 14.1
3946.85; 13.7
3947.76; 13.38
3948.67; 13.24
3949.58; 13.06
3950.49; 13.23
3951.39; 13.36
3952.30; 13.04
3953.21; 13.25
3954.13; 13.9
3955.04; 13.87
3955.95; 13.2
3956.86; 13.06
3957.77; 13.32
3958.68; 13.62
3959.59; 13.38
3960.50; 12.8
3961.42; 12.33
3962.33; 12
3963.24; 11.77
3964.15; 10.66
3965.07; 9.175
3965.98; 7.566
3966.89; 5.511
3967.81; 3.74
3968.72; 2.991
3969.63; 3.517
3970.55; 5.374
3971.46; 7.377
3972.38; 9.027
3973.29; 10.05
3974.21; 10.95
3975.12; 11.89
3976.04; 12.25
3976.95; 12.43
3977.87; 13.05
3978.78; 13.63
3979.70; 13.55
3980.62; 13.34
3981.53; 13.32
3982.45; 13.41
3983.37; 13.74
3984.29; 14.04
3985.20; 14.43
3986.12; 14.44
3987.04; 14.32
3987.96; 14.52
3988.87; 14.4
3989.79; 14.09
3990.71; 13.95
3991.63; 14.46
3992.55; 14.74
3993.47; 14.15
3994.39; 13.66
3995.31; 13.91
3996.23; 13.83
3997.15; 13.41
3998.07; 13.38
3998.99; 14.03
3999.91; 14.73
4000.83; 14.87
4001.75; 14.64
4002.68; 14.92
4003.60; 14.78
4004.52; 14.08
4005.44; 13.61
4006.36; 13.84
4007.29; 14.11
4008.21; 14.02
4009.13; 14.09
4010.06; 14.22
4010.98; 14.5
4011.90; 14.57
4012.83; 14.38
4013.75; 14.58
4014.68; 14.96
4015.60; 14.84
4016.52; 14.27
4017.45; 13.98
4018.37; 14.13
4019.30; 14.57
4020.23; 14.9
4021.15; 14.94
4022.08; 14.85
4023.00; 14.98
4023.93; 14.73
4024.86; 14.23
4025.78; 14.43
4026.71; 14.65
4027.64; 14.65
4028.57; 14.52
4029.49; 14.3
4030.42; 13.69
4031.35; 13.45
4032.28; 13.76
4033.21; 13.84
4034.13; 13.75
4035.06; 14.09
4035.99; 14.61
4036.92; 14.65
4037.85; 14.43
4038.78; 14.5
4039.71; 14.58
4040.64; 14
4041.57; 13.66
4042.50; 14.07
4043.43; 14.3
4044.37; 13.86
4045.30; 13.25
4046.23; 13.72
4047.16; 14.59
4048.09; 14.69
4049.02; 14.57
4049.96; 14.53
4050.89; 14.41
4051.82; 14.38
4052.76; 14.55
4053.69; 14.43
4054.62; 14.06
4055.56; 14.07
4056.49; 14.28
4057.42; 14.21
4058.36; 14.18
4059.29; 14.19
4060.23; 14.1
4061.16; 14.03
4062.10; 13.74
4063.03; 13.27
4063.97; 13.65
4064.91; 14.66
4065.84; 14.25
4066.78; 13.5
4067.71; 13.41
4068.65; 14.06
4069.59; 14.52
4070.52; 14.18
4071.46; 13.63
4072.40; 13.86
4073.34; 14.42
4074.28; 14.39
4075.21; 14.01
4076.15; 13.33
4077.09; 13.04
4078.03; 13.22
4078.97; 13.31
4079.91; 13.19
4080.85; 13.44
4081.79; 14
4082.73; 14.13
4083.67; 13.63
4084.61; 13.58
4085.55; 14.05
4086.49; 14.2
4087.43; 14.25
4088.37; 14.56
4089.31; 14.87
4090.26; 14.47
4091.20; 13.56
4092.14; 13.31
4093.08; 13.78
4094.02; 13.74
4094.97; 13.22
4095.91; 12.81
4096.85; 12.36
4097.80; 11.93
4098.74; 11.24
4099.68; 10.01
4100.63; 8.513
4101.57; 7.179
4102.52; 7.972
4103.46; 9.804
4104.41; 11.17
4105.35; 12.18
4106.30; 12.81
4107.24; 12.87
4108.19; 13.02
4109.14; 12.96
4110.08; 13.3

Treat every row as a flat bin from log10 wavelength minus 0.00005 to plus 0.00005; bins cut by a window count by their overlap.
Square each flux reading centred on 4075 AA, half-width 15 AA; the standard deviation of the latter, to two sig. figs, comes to 13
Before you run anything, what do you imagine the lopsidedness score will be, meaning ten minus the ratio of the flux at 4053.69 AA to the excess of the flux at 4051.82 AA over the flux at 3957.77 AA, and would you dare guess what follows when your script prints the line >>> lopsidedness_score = -4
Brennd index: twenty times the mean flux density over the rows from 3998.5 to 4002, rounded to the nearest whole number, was 291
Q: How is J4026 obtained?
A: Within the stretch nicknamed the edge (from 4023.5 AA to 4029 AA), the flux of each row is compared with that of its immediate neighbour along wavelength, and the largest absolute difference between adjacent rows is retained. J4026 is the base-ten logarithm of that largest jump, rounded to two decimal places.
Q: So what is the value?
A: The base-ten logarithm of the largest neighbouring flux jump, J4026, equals -0.30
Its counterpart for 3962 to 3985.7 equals 0.31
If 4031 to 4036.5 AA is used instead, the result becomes -0.28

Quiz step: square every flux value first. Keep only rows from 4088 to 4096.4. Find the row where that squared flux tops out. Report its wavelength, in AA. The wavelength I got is 4089.31 AA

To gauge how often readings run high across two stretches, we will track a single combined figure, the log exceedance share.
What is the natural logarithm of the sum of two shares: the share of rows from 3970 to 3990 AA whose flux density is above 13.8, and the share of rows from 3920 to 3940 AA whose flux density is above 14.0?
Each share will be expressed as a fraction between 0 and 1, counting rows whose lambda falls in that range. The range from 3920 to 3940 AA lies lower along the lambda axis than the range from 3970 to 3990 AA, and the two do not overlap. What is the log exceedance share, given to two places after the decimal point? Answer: -1.15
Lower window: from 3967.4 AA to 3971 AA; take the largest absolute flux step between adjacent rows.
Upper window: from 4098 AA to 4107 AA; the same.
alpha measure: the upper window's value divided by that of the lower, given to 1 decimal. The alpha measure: 1.0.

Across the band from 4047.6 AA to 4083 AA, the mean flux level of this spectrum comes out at 14.0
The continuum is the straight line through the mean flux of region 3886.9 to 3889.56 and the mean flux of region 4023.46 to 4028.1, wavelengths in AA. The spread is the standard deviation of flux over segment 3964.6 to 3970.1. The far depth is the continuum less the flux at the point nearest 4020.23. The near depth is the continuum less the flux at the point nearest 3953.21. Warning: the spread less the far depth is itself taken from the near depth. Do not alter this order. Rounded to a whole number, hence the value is -5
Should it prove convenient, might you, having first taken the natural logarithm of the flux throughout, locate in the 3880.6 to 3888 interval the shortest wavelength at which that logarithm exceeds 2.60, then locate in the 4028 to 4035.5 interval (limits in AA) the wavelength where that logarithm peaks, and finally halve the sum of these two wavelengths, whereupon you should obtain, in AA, 3954.8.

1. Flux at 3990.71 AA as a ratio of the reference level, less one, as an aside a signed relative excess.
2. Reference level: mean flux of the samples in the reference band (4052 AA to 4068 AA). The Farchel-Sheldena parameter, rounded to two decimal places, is -0.01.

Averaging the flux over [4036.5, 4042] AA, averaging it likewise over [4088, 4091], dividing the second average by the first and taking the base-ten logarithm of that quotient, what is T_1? 0.01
